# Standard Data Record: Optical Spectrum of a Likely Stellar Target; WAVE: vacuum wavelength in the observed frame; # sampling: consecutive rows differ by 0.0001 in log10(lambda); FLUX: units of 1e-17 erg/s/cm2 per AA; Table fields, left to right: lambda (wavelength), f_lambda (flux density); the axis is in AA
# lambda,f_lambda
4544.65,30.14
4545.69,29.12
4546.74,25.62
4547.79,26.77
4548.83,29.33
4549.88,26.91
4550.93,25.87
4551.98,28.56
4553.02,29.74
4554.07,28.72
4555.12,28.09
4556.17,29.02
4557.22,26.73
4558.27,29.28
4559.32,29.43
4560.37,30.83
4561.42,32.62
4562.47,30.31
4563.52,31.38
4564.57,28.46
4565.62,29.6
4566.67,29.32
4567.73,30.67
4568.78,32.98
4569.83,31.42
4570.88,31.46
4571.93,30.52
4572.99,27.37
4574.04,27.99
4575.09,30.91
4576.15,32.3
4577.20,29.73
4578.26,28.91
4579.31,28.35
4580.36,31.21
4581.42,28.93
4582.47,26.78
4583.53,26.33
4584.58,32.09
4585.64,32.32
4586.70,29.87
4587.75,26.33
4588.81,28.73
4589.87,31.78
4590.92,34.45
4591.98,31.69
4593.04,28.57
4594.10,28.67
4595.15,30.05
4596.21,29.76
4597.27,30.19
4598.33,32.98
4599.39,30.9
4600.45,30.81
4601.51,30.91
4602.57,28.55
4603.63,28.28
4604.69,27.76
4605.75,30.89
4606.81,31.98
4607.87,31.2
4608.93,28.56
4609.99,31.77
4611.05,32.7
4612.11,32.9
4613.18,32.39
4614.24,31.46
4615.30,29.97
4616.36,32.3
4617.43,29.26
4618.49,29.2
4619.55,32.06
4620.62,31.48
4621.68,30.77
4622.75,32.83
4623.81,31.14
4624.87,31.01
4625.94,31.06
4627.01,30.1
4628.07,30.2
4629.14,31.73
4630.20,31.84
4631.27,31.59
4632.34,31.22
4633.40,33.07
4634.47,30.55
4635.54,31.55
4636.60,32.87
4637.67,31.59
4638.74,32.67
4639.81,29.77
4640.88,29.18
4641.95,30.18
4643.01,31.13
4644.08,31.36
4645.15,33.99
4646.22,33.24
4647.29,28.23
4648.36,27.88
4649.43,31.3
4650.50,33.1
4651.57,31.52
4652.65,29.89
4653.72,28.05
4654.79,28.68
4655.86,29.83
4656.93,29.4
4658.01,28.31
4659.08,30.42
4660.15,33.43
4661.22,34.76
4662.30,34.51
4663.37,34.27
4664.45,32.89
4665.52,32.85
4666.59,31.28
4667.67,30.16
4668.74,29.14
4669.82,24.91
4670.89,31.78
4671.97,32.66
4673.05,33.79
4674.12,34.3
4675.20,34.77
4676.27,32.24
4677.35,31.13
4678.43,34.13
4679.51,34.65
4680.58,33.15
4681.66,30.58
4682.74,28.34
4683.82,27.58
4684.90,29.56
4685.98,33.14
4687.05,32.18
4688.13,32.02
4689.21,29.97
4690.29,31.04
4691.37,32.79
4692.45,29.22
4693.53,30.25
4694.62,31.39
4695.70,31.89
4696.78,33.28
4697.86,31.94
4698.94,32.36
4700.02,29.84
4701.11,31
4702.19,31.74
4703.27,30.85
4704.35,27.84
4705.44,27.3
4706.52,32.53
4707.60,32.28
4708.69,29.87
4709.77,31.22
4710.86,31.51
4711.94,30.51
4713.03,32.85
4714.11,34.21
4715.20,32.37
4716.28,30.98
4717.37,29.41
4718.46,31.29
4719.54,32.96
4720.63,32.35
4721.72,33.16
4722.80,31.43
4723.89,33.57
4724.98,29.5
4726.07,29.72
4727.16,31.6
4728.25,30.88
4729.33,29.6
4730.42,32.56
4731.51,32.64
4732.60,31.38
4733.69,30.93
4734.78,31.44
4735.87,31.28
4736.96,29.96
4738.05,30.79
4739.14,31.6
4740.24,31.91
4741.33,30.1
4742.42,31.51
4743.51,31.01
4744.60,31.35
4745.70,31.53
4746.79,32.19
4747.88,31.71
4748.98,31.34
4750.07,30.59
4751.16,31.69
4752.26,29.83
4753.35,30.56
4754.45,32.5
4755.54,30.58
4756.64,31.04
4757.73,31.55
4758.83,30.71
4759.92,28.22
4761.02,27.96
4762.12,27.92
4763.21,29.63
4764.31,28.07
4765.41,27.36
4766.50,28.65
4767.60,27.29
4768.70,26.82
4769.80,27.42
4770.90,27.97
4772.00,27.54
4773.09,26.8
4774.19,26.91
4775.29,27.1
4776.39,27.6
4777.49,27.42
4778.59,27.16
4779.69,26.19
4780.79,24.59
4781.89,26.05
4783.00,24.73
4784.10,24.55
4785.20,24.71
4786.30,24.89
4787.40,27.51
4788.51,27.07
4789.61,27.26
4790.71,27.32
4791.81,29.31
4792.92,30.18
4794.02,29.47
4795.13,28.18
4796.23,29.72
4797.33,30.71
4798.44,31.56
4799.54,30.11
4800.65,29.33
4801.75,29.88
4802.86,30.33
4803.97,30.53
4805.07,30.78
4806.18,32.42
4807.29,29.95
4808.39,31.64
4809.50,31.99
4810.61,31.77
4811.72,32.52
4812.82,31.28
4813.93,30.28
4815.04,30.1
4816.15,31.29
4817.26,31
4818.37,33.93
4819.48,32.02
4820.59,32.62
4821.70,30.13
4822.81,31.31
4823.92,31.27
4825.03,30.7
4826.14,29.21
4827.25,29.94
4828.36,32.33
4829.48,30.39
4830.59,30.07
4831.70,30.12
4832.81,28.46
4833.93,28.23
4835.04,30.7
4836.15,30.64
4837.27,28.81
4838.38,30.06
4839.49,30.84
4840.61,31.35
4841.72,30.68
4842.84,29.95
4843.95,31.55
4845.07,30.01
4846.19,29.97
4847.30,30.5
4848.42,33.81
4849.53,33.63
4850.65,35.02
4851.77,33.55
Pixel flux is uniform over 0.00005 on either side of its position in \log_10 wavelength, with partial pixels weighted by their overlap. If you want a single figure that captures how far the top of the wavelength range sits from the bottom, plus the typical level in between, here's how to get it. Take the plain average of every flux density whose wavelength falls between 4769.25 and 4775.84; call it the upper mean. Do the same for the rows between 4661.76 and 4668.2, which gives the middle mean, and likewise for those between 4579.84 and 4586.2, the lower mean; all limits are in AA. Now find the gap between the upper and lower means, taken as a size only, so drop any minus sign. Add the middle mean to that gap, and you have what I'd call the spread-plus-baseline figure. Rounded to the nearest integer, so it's 35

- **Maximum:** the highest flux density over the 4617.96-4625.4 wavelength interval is 32.83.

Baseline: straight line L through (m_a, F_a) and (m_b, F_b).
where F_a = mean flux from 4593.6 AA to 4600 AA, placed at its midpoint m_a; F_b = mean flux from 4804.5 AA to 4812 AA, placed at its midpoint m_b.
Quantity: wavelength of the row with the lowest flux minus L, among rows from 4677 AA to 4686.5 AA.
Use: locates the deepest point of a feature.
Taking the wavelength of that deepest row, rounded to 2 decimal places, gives 4683.82 AA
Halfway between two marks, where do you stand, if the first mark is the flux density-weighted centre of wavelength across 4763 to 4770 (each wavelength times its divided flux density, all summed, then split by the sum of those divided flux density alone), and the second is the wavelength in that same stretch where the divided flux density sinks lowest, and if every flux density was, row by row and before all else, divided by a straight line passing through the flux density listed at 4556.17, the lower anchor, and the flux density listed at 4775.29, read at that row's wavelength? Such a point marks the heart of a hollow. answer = 4767.6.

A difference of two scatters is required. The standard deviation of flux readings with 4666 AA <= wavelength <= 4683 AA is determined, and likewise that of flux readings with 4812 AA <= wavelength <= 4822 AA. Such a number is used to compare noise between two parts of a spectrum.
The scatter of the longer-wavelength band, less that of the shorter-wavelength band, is -1.4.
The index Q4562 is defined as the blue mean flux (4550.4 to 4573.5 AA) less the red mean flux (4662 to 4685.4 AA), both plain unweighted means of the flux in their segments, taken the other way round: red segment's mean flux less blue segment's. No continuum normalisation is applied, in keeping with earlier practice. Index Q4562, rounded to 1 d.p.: 2.1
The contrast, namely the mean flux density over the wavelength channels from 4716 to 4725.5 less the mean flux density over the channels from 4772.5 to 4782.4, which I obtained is 5.0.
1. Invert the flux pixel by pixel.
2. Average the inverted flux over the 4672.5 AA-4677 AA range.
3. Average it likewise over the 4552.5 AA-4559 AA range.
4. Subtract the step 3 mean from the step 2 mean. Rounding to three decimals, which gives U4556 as -0.005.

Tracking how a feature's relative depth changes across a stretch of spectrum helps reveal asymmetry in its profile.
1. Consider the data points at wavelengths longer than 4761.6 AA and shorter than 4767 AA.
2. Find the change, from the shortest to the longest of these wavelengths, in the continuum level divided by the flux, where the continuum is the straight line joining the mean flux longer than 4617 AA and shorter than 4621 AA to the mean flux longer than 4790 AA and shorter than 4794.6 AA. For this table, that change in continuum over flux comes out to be -0.028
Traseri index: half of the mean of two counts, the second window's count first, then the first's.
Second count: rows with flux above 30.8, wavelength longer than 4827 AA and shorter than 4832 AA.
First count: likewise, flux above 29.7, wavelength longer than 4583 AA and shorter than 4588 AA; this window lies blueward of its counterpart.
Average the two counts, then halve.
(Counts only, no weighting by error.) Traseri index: 1.00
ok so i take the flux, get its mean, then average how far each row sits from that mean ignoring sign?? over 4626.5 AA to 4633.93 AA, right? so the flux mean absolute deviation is 0.76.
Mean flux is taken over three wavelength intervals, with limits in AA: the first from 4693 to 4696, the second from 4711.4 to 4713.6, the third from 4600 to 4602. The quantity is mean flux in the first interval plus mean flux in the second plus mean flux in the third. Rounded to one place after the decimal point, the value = 93.7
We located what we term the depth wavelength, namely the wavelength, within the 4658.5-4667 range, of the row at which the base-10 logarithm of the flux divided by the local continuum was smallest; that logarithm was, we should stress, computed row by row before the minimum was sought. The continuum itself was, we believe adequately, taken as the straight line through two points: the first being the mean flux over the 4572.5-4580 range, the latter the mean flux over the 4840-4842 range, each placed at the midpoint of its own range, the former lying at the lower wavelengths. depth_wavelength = 4659.08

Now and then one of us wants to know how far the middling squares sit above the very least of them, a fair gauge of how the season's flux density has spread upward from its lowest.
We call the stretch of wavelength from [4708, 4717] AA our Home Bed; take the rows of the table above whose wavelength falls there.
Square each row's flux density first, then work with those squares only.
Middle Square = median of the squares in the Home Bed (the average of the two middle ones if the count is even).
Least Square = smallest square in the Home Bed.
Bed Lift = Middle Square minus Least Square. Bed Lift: 92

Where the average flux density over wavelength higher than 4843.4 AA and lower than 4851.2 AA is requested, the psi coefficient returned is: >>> 32.1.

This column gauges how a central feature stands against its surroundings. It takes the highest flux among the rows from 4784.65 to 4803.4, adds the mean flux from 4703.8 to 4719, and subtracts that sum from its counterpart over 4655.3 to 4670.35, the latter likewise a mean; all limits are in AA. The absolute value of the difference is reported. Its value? 31.4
